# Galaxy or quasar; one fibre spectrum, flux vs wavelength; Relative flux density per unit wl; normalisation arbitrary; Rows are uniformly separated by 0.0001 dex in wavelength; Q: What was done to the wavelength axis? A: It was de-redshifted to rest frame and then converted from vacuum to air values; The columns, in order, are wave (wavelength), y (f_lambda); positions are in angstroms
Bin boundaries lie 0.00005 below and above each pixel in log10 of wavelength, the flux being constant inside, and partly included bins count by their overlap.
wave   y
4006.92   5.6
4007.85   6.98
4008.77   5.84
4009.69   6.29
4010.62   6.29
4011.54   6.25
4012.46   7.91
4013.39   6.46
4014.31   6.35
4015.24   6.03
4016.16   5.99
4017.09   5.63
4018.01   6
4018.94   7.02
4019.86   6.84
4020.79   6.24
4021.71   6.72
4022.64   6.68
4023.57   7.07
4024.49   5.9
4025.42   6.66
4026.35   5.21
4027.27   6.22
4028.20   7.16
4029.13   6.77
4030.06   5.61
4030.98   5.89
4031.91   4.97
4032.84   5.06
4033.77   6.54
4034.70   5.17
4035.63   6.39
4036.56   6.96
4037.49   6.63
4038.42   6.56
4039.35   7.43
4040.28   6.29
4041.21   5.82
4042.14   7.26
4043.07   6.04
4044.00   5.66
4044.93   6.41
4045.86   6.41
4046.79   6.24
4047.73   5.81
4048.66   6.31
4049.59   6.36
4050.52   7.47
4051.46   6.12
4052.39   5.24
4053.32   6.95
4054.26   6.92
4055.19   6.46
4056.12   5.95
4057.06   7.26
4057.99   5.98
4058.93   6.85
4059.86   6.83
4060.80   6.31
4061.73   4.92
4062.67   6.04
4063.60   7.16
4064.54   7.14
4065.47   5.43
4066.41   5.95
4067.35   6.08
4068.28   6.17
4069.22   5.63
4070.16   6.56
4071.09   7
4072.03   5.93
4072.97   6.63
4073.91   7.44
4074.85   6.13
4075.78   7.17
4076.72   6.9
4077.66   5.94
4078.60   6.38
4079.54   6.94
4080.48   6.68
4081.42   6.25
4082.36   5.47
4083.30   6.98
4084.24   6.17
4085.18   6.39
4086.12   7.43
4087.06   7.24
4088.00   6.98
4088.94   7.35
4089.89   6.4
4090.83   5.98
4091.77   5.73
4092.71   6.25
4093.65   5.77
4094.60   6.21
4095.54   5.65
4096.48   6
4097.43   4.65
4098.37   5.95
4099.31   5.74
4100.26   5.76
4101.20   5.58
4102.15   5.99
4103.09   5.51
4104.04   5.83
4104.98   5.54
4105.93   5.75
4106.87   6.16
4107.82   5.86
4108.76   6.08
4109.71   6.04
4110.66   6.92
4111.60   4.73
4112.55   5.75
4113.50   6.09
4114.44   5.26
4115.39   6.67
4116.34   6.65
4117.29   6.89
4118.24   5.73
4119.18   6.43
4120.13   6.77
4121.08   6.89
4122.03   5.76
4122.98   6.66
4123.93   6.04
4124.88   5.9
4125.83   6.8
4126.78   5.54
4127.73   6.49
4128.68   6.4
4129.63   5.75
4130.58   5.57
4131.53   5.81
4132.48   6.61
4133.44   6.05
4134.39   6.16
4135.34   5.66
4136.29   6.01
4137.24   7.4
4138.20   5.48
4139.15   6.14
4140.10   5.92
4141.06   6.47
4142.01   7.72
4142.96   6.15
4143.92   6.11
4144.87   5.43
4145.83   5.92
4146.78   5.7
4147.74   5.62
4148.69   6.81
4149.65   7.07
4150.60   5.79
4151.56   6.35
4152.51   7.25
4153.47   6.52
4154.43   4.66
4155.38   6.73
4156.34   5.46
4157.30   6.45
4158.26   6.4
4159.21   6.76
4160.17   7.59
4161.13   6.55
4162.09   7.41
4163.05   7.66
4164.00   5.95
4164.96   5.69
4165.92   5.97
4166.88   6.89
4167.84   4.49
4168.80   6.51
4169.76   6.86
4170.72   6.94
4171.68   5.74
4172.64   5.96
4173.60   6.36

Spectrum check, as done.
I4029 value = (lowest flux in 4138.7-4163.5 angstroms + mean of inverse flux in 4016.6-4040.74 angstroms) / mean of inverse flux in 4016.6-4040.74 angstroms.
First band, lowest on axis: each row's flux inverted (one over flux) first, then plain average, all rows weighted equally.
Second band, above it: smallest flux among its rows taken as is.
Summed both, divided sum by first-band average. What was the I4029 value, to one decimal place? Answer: 30.0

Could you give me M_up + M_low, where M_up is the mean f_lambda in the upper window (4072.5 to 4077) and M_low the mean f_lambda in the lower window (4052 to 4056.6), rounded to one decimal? 13.2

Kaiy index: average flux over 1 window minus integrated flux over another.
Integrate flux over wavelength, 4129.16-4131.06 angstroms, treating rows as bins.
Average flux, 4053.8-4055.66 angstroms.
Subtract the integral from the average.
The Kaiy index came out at -4.1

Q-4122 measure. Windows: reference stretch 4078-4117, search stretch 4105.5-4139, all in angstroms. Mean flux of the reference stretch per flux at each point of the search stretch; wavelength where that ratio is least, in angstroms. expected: 4137.24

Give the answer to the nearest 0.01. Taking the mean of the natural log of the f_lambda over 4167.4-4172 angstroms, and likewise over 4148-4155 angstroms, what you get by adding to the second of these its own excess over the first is 1.88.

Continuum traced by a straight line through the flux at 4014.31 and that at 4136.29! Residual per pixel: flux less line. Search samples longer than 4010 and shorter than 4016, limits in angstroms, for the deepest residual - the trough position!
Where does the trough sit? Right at 4015.24 angstroms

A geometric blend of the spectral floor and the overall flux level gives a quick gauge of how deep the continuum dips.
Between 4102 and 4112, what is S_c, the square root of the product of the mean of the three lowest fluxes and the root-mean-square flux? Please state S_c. 5.56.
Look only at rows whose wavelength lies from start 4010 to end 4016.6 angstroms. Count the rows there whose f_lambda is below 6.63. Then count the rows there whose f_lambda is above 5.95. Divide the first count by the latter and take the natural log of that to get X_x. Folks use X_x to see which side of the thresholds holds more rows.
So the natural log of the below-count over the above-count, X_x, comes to -0.2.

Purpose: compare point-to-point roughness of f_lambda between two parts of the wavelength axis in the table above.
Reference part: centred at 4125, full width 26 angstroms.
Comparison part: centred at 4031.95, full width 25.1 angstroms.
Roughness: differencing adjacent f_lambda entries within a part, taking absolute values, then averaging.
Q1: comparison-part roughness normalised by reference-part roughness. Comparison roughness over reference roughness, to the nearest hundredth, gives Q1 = 1.27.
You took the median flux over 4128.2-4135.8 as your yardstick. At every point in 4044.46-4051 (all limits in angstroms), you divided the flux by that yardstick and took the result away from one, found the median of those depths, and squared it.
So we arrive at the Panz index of 0.0053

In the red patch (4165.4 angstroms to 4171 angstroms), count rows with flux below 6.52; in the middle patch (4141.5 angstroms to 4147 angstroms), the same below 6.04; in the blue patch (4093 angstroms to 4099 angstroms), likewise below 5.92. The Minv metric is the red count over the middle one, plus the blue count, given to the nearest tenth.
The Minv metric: 4.0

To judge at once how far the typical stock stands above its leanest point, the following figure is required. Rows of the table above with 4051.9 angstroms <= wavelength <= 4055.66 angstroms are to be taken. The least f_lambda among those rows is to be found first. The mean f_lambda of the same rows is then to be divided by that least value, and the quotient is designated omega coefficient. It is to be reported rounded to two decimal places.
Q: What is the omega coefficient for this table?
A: 1.22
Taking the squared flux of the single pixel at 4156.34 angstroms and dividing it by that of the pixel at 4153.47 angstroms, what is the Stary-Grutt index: 0.70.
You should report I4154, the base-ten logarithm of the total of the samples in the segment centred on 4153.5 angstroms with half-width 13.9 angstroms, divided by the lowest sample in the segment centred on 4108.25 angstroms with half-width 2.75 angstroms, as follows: 1.5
